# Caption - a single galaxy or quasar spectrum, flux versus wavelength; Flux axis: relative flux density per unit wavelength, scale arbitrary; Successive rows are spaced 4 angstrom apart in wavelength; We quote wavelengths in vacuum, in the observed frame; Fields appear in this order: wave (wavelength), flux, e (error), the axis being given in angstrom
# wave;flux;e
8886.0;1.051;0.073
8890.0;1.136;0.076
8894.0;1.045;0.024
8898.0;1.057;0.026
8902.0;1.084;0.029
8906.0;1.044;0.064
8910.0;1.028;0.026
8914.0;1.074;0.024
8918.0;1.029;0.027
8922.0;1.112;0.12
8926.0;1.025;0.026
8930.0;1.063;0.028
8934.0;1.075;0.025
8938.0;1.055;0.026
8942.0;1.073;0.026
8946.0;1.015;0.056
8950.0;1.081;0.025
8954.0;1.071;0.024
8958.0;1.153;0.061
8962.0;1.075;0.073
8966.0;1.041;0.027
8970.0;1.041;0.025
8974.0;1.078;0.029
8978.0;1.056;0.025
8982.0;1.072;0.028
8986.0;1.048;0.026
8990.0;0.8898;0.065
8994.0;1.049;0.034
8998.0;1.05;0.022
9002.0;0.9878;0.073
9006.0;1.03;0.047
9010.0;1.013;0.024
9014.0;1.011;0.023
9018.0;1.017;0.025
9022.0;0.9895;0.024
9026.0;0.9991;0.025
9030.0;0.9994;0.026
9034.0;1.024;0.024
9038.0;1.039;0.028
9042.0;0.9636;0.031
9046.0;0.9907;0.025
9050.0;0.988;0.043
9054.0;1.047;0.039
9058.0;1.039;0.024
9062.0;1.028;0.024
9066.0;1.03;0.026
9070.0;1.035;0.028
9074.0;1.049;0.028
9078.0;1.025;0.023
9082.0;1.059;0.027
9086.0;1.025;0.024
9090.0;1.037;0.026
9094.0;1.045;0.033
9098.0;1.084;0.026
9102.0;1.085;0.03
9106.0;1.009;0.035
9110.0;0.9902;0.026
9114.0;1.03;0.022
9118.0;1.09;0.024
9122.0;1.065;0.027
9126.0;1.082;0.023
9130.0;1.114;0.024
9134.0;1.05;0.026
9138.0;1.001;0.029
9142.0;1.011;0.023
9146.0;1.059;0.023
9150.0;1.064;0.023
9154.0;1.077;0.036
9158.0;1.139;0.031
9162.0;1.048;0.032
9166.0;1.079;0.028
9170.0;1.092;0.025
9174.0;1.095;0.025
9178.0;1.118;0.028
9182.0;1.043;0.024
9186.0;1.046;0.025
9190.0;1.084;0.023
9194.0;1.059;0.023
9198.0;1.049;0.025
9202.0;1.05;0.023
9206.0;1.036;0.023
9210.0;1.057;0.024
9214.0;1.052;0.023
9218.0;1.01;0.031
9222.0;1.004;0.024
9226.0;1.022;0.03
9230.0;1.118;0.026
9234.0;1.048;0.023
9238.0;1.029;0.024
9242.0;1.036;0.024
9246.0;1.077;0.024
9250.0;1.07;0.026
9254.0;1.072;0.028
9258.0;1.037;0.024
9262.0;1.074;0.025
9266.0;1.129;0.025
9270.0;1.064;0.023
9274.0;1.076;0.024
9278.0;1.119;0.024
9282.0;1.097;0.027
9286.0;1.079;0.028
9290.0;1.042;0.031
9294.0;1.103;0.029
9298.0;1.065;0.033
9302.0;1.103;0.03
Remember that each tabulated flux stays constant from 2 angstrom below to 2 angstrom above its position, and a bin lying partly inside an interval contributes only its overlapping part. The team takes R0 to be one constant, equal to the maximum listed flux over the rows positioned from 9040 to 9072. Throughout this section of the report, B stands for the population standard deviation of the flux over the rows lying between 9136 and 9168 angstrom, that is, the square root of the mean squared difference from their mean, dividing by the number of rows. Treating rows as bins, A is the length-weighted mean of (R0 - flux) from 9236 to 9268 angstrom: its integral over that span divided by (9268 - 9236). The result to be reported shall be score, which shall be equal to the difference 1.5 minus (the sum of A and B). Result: 1.48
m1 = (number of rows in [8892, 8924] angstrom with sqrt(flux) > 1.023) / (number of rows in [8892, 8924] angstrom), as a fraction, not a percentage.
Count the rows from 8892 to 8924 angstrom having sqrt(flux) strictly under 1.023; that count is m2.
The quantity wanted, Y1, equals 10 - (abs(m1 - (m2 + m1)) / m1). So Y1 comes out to 2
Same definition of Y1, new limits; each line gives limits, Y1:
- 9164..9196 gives 7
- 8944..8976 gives 5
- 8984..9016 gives -3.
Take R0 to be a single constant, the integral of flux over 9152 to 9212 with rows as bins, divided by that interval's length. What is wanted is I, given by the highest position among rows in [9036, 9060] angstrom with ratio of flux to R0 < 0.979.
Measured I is 9058.0 angstrom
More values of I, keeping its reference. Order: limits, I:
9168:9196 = 9186.0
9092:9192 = 9186.0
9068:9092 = 9090.0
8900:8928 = 8926.0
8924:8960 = 8946.0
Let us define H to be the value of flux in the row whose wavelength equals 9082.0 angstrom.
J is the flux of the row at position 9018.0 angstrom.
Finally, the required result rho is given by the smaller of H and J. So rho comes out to 1.02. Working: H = 1.059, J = 1.017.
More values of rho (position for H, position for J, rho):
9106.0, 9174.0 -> 1.01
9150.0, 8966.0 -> 1.04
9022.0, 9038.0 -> 0.99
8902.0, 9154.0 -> 1.08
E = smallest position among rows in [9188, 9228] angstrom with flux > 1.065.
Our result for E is 9190.0 angstrom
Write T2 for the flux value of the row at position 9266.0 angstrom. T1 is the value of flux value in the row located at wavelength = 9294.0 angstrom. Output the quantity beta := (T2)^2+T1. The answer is 2.38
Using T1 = 1.103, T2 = 1.129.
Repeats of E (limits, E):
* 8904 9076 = 8914.0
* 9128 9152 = 9130.0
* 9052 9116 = 9098.0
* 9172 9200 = 9174.0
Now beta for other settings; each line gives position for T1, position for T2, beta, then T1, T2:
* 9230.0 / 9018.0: 2.15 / 1.118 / 1.017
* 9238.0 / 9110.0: 2.01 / 1.029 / 0.9902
